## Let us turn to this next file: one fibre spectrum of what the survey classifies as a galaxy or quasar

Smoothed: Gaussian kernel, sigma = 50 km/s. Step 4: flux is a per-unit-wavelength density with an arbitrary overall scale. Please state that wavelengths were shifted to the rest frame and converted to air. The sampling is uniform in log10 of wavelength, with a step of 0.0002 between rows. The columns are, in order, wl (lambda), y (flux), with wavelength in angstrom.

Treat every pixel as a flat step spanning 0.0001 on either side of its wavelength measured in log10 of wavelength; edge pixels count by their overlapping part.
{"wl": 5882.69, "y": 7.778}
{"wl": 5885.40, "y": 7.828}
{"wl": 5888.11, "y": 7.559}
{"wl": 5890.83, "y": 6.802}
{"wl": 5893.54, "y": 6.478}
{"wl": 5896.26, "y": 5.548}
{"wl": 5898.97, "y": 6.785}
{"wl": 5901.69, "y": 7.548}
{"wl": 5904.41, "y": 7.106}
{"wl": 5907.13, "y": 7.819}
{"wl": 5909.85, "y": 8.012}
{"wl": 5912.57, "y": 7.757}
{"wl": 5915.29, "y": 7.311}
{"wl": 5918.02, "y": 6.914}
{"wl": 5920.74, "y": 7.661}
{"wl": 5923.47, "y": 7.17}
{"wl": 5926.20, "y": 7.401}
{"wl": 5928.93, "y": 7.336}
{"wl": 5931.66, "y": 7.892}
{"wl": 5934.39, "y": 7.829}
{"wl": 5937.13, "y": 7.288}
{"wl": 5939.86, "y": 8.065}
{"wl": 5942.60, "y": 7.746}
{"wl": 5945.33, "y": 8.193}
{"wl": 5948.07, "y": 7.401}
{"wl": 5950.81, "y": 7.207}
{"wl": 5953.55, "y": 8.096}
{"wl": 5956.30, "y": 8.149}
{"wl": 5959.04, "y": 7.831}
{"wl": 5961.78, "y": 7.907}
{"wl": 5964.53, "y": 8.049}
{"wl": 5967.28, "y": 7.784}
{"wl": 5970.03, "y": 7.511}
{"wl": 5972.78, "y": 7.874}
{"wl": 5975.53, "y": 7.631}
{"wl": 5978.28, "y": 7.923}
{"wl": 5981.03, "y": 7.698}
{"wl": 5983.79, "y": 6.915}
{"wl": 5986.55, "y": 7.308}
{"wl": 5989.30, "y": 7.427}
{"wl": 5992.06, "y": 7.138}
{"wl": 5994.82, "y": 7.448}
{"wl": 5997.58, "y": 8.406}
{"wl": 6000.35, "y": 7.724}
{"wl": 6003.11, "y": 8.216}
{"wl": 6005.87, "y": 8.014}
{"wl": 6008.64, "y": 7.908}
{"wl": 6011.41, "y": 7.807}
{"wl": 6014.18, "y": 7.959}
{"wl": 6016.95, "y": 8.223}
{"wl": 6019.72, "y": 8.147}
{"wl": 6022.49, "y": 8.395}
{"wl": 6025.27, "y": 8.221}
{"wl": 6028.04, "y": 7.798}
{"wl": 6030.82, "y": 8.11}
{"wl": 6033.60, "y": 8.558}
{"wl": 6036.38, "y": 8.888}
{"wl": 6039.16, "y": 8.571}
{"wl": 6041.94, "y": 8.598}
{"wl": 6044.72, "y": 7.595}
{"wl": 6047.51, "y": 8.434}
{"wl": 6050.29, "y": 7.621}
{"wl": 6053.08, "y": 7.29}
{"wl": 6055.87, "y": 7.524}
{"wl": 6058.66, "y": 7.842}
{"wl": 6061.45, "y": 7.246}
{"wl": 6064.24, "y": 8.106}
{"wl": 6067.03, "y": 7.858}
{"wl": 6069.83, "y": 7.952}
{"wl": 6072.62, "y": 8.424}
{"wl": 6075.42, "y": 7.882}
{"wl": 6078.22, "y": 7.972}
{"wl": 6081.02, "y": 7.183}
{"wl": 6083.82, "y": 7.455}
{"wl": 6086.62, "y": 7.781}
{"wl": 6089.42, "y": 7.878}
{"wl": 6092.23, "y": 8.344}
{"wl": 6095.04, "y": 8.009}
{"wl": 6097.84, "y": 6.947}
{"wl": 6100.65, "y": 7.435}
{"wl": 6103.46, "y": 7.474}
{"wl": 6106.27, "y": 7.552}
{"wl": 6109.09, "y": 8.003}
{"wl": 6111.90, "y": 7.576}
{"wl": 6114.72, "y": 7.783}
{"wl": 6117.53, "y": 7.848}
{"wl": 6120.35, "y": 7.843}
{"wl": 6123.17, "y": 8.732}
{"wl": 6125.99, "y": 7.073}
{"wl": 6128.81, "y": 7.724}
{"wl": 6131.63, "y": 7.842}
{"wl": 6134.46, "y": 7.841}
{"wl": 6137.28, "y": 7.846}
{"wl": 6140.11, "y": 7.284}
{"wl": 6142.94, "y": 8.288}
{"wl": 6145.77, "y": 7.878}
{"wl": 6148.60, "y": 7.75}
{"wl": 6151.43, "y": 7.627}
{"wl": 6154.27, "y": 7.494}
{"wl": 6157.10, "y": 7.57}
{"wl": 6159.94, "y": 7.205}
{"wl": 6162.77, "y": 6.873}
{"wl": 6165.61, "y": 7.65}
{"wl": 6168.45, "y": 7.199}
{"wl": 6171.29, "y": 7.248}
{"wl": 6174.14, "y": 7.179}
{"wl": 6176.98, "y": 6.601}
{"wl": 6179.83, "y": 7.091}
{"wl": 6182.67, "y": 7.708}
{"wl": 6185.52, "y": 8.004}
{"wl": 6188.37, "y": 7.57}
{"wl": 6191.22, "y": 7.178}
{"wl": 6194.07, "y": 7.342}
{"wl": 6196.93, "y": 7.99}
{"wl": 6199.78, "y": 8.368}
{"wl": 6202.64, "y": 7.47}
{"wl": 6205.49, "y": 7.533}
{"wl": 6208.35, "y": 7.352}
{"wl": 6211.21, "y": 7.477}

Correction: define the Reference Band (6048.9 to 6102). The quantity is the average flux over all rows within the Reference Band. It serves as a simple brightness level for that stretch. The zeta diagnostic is 7.7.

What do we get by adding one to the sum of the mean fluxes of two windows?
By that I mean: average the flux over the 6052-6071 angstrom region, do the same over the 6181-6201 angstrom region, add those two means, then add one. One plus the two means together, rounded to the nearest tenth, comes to 16.4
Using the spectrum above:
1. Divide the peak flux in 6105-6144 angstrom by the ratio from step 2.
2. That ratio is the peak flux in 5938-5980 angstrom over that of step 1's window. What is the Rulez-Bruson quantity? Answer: 9.3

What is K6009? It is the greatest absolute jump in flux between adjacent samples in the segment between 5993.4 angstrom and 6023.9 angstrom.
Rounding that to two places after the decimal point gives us 0.96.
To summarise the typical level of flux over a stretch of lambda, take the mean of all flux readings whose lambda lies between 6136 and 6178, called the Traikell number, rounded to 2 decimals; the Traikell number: 7.45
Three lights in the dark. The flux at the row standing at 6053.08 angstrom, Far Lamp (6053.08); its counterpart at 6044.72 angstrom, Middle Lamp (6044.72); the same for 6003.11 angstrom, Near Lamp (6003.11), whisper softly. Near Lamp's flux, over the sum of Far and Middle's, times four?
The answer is 2.21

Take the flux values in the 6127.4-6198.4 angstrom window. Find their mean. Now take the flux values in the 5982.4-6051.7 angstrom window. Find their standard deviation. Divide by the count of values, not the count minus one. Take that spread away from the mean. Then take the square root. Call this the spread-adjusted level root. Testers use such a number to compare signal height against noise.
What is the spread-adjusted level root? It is 2.65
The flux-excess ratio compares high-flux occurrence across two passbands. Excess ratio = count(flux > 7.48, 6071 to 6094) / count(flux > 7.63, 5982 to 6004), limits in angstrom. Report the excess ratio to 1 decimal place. 2.0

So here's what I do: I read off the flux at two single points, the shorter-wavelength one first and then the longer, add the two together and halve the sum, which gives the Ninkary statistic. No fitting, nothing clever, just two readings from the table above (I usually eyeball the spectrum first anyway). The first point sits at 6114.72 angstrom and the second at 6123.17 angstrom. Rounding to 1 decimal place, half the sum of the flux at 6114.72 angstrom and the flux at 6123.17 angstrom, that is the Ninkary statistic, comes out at 8.3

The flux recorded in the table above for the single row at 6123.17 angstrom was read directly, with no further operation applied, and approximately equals 8.732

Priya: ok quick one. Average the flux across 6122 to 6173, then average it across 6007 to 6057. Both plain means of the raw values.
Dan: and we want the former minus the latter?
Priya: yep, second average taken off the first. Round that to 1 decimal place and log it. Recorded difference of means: -0.5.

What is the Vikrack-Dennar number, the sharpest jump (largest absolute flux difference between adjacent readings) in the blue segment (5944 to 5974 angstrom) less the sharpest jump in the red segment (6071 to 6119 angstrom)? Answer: -0.2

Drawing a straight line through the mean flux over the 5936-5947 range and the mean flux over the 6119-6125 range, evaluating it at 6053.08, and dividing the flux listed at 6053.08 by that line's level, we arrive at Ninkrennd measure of 0.90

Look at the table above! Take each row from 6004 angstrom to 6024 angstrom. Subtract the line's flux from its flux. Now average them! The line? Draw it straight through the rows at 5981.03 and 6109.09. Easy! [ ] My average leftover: 0.3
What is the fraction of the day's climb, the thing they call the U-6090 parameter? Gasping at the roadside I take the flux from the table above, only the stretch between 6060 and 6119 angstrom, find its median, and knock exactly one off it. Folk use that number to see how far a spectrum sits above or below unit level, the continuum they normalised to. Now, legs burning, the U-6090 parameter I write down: 6.85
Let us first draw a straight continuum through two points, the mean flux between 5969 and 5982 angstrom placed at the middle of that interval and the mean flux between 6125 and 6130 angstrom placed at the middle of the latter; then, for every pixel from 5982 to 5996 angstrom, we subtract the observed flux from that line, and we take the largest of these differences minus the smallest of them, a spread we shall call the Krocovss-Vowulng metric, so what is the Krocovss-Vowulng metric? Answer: 0.56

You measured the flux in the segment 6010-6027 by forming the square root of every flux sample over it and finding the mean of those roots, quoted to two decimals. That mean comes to 2.85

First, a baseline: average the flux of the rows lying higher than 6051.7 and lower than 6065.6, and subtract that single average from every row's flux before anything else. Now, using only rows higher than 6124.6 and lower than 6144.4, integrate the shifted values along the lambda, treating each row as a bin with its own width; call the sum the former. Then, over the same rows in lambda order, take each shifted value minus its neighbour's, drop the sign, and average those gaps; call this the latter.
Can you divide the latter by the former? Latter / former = 0.20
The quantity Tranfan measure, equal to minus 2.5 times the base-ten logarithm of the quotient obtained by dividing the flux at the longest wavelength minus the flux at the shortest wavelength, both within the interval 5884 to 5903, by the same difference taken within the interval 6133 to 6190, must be -0.04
